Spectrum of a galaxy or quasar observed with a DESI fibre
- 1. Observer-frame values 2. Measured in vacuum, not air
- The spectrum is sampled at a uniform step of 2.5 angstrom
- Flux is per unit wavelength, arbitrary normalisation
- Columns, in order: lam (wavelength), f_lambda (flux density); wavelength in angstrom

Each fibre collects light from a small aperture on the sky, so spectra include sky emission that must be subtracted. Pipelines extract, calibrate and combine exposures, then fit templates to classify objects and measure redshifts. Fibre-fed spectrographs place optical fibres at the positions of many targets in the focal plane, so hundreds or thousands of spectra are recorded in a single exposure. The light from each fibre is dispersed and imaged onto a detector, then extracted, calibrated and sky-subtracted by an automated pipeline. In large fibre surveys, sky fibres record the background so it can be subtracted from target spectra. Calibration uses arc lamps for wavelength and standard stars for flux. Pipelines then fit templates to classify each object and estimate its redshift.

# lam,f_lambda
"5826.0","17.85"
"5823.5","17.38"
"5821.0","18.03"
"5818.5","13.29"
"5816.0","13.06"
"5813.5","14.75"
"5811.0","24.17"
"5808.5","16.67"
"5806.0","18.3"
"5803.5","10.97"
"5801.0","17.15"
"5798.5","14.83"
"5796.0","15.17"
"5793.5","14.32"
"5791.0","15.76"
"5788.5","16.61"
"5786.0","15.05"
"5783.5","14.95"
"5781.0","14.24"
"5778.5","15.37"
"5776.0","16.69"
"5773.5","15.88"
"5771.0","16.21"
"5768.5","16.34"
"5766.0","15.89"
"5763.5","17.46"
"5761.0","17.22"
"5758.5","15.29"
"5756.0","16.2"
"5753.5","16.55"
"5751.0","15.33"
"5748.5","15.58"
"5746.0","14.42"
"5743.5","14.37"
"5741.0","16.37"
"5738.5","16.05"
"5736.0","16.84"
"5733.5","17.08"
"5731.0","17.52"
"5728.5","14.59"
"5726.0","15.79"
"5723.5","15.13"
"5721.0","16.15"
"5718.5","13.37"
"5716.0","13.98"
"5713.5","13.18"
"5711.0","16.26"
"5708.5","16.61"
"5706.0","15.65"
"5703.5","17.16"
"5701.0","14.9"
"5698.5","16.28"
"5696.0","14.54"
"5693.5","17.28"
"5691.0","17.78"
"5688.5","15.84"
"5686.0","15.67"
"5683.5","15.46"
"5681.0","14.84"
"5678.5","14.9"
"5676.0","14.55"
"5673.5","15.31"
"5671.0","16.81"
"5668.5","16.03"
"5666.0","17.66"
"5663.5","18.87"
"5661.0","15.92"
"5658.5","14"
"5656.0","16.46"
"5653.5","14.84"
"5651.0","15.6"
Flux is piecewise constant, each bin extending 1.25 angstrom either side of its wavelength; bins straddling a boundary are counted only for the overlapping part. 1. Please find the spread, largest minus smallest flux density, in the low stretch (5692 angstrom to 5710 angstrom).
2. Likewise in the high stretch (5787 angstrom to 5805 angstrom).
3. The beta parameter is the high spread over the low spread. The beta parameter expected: 2.3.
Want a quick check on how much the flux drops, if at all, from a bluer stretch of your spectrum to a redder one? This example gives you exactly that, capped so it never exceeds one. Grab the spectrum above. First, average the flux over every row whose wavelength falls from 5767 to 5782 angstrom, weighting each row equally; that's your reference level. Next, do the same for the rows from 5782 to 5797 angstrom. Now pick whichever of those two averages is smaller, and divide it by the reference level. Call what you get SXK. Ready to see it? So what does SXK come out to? 0.97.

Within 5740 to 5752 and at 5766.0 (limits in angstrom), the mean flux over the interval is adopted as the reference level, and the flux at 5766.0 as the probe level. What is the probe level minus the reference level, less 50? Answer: -49.3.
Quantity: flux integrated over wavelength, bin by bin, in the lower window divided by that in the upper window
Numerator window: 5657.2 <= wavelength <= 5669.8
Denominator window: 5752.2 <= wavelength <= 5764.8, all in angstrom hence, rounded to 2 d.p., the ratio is 1.00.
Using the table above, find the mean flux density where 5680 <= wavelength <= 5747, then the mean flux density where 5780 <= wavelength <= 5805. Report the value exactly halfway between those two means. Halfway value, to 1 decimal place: 15.3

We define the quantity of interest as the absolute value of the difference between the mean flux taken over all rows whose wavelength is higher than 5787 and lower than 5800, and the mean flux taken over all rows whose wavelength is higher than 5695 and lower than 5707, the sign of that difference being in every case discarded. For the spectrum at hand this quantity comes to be 0.4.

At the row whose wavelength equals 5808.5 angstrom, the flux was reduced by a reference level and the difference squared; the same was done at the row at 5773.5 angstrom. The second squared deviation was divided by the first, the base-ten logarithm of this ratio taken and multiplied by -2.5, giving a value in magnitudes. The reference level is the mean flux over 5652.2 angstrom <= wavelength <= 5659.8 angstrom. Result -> 1.5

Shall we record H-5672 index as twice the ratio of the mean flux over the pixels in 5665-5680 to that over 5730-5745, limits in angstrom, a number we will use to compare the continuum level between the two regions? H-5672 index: 1.94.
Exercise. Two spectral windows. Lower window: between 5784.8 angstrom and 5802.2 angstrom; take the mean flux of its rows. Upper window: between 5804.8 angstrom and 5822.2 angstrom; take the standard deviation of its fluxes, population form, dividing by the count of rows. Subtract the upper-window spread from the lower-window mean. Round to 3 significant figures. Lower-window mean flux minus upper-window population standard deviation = 12.0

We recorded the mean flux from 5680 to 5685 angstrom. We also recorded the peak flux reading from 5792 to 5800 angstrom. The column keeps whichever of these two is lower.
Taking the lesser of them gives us 15.2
